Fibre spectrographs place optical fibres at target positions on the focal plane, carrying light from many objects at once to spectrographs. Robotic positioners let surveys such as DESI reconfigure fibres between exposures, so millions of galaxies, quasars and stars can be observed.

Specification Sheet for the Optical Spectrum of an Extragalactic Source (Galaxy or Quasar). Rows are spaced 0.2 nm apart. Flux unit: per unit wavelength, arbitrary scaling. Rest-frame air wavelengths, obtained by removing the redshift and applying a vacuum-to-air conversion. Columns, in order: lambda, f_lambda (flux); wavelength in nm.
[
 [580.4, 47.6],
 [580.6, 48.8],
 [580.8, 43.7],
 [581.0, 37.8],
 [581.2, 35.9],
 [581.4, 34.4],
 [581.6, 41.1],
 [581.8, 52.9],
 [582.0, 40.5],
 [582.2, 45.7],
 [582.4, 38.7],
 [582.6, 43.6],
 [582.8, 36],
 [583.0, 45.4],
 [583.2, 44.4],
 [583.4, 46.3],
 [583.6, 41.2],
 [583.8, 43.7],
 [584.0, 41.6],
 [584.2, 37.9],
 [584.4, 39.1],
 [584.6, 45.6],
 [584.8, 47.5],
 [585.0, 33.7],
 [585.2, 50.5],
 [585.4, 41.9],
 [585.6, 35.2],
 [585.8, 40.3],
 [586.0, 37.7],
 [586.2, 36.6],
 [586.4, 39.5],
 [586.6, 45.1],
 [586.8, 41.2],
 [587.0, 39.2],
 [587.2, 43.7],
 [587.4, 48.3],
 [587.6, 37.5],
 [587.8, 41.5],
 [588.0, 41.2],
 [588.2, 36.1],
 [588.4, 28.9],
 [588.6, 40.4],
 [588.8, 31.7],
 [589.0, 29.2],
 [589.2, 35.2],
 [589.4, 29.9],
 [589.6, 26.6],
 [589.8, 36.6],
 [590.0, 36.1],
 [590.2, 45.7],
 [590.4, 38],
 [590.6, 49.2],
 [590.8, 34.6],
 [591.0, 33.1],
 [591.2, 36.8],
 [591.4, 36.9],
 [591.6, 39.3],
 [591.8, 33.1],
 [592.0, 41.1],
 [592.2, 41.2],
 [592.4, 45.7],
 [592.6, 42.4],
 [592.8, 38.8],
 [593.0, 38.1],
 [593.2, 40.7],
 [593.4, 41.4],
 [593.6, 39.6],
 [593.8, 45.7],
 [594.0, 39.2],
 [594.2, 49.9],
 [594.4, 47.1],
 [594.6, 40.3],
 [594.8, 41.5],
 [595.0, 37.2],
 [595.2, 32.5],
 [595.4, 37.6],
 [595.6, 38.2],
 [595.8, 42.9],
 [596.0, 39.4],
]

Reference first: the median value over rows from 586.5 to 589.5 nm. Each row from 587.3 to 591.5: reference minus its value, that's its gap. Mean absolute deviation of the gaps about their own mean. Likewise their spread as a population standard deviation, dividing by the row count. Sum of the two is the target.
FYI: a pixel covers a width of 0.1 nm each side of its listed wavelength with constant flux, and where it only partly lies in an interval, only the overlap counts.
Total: 10.4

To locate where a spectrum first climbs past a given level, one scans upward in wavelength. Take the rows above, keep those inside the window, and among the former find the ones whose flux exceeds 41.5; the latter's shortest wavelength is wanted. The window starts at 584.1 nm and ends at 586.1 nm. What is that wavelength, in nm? 584.6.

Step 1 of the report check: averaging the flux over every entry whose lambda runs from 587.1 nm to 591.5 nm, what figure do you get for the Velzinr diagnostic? 37.1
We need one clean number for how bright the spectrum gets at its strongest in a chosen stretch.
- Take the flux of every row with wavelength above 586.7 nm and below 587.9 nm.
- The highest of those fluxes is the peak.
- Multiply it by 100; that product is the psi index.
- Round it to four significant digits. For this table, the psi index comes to 4830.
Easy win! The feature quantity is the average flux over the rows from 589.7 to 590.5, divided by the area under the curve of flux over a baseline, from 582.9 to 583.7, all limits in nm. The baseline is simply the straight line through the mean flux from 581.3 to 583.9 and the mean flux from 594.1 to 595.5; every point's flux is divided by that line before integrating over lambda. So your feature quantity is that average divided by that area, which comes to 47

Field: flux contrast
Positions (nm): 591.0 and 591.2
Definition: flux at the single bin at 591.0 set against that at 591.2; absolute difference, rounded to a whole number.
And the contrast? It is 4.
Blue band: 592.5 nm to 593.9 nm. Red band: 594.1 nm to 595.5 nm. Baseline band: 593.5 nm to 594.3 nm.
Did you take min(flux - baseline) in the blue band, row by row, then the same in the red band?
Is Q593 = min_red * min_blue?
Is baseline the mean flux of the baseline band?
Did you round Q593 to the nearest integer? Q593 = 61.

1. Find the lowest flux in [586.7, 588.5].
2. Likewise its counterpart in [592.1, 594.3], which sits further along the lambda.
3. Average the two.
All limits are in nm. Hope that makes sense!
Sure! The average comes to 33.5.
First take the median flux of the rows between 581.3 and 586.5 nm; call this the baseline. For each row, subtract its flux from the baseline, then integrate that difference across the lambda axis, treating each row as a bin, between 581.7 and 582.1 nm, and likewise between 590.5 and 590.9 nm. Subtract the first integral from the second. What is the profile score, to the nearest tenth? 1.9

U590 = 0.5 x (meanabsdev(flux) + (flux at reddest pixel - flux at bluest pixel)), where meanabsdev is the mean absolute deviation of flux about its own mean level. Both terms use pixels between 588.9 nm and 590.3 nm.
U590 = 11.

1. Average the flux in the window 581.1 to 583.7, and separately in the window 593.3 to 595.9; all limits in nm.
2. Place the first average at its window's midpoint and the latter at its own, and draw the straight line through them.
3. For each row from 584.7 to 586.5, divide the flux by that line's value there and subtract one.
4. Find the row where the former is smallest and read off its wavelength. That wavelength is 585.0 nm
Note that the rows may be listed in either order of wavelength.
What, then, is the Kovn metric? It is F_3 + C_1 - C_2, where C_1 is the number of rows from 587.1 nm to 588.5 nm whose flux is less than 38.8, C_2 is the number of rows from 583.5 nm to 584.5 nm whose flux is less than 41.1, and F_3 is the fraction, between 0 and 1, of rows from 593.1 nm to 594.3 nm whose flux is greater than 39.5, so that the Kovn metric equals 1.8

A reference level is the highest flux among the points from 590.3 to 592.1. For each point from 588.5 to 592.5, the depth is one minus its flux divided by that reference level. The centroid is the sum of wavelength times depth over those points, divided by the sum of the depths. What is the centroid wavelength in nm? 590.26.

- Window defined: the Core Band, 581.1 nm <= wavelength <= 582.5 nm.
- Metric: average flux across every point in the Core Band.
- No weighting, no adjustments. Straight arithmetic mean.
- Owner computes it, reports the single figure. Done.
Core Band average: 41.3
